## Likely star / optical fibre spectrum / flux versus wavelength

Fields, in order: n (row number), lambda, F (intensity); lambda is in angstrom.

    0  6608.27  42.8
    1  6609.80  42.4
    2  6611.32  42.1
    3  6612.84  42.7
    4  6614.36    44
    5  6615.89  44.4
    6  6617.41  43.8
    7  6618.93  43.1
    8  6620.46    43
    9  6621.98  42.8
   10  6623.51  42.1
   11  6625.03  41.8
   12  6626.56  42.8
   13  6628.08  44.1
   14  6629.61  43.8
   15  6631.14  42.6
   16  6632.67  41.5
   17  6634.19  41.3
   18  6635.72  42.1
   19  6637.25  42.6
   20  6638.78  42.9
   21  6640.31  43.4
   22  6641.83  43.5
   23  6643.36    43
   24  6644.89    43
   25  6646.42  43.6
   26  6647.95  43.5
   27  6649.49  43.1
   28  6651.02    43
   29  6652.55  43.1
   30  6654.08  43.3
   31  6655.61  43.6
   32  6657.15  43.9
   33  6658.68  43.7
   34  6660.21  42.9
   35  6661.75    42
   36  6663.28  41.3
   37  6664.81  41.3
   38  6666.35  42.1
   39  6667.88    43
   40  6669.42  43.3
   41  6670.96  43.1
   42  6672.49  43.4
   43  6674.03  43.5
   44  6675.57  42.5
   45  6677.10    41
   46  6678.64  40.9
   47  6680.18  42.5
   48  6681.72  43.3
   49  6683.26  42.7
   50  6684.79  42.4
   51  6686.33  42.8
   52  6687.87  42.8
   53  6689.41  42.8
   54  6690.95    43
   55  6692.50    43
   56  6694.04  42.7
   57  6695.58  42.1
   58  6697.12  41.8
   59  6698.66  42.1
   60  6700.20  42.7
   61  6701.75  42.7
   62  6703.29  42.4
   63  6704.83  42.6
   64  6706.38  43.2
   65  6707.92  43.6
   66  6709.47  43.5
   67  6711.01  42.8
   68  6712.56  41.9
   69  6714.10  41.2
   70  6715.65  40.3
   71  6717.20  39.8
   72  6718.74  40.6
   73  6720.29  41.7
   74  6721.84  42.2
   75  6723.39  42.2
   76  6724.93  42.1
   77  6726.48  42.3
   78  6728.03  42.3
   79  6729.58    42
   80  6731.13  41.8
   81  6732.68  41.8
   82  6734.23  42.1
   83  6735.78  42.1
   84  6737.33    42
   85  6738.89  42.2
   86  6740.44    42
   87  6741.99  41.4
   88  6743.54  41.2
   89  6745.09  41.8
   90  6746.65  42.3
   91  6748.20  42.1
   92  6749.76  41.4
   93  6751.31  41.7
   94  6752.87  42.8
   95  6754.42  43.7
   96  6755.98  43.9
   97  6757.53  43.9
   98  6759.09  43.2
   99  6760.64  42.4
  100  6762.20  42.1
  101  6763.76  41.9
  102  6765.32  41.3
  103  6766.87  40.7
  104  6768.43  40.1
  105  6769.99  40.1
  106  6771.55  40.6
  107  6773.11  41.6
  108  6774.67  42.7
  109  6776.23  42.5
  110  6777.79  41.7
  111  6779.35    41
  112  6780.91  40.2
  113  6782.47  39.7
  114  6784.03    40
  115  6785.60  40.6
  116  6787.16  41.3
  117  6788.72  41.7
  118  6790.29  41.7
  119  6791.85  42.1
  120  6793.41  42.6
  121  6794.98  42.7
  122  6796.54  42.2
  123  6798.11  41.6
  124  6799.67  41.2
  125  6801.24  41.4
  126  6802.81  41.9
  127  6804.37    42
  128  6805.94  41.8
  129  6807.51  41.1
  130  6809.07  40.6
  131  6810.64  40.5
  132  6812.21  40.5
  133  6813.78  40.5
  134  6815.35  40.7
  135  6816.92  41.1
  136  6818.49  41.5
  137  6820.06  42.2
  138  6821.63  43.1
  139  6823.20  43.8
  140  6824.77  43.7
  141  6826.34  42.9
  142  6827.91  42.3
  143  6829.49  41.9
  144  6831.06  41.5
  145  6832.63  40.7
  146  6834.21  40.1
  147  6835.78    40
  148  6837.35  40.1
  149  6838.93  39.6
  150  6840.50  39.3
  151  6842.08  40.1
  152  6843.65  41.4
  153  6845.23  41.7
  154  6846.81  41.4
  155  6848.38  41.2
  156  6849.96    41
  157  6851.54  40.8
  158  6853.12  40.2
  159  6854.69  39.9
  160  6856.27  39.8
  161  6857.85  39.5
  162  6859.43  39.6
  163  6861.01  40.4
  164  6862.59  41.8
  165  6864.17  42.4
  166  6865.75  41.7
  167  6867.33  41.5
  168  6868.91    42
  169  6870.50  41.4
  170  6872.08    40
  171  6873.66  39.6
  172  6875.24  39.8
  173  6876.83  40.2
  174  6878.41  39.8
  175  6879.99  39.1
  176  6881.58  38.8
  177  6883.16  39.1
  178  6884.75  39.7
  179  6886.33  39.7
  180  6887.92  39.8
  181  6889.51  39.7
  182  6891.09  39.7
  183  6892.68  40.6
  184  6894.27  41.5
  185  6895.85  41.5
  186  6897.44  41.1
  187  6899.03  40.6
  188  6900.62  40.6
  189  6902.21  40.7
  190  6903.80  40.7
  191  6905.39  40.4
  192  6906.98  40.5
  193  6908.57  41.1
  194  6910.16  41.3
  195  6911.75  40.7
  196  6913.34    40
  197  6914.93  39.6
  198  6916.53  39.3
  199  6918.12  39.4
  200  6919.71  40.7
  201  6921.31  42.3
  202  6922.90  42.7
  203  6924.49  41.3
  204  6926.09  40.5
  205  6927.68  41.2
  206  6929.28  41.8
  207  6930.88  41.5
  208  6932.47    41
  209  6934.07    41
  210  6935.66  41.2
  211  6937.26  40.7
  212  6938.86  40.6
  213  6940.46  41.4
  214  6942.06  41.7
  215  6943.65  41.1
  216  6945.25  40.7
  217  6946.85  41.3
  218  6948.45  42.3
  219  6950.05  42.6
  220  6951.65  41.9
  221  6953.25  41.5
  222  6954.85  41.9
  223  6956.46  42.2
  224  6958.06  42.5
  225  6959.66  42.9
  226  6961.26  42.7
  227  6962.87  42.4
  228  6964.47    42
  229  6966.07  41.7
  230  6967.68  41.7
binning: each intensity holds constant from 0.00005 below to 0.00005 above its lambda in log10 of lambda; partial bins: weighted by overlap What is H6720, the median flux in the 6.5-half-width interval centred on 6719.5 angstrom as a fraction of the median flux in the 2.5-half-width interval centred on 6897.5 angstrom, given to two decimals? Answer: 1.01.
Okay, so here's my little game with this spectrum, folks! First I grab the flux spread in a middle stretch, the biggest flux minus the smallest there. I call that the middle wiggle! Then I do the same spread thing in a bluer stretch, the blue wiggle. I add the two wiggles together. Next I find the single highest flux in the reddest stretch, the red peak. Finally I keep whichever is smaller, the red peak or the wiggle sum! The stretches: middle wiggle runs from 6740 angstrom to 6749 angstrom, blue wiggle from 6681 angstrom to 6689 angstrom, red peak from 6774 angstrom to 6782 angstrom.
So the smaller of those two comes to 2.00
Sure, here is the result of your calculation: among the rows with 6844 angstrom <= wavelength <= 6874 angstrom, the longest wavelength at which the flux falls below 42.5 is 6873.66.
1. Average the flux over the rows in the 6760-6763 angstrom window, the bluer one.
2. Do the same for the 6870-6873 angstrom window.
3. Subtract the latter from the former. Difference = 1.5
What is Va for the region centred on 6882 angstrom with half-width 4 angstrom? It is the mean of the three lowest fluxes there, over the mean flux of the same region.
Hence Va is 0.992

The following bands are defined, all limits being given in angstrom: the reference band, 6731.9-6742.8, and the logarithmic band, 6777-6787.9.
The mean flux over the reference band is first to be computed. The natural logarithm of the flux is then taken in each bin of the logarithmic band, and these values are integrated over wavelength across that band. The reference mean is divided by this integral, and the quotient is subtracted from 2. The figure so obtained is 0.96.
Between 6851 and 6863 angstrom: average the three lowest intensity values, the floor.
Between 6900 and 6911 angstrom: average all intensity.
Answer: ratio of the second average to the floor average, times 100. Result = 103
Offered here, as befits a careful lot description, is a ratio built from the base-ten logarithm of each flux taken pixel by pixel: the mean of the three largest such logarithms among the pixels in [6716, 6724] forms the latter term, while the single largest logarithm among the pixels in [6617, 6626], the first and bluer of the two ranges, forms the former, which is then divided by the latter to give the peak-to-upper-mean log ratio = 1.01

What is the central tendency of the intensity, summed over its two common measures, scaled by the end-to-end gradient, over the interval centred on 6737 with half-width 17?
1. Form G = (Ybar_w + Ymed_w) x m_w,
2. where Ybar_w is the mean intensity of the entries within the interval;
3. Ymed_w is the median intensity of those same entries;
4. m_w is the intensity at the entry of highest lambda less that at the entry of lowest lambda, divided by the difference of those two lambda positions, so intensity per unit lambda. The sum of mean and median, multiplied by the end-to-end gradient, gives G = 3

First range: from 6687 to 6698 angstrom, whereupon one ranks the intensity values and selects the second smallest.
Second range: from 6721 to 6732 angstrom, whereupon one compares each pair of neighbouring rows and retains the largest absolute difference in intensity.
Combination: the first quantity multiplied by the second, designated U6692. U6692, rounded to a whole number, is 13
